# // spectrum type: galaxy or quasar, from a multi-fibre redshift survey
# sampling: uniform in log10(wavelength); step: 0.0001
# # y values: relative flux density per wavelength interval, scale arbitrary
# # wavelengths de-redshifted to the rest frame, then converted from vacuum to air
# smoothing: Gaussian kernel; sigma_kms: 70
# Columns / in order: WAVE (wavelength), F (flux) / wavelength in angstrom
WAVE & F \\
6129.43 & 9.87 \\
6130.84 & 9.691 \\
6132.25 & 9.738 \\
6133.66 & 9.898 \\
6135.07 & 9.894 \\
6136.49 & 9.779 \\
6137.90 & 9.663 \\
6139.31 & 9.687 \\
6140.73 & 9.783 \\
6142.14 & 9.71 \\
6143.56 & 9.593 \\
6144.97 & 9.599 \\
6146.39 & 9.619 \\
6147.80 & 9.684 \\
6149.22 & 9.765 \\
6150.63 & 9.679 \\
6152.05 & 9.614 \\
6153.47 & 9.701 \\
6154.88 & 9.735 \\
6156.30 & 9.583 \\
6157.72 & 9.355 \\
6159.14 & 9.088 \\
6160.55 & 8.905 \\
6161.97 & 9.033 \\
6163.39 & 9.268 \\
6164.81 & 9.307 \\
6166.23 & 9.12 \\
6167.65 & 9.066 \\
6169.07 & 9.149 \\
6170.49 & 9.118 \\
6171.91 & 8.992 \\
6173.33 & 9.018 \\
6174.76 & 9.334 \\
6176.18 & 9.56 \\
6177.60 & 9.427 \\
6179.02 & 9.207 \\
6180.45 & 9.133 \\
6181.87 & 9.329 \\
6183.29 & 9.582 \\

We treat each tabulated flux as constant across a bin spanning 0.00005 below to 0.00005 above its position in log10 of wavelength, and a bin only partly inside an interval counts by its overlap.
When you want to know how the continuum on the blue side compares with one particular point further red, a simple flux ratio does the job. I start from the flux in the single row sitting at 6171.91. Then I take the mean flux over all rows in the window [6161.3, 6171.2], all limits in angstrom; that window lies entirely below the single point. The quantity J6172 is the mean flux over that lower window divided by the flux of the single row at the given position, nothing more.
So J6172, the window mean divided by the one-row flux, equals 1.02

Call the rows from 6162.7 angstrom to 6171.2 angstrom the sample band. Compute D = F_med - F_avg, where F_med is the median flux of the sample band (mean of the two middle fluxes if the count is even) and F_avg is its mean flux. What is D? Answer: -0.037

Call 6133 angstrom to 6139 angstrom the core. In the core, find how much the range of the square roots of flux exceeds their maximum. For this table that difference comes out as -3.11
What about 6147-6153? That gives -3.10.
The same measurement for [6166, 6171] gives -3.01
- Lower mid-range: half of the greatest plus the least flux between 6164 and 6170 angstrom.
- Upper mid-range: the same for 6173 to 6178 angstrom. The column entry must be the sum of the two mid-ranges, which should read 18.5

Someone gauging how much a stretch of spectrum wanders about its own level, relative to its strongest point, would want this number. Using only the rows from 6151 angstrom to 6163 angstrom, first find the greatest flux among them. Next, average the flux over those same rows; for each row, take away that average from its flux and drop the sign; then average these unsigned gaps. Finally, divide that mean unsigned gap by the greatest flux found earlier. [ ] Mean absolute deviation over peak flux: 0.029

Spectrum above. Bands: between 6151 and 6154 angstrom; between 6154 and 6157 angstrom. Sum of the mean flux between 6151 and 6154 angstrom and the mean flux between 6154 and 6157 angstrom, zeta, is 19.3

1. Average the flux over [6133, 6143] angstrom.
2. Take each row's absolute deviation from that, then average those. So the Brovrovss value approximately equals 0.07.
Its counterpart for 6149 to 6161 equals 0.25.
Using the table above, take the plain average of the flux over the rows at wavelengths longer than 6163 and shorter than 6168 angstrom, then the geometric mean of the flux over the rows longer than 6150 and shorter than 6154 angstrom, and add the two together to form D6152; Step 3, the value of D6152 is 18.9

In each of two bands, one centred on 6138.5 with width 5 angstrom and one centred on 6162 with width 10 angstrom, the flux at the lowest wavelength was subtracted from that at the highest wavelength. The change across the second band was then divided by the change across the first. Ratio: -59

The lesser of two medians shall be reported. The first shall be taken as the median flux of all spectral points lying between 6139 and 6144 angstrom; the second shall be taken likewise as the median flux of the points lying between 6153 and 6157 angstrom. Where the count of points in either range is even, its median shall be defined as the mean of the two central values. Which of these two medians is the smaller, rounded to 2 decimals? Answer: 9.70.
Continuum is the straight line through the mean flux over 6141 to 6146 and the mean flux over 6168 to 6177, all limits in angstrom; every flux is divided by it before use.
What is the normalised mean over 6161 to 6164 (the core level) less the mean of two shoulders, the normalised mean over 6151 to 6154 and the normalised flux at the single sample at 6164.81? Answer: -0.03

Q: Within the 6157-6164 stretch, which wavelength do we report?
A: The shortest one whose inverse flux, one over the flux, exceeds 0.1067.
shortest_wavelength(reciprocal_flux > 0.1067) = 6157.72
